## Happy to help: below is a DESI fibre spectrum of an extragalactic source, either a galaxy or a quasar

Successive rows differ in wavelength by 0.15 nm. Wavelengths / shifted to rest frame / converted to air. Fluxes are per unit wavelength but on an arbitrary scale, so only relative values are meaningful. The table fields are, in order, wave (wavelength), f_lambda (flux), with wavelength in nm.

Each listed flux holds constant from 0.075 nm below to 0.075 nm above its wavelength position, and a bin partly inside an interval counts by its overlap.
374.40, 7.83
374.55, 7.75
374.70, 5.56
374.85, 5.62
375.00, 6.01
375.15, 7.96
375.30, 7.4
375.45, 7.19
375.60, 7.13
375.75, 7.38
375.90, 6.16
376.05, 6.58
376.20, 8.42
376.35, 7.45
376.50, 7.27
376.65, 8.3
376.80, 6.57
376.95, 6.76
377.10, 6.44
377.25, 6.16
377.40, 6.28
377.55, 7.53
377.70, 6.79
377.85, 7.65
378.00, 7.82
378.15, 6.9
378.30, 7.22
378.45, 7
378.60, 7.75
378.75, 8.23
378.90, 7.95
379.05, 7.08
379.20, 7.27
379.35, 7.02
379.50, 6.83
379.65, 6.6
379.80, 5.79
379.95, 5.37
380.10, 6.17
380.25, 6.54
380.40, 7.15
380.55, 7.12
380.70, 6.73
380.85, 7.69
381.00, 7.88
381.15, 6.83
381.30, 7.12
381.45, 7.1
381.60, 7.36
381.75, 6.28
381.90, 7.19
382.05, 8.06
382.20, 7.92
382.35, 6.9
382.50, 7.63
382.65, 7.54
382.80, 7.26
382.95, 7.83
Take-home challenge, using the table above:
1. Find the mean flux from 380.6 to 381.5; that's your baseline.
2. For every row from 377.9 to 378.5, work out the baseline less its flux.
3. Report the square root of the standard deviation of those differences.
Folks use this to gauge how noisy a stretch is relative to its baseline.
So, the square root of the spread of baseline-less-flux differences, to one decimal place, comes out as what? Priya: 0.6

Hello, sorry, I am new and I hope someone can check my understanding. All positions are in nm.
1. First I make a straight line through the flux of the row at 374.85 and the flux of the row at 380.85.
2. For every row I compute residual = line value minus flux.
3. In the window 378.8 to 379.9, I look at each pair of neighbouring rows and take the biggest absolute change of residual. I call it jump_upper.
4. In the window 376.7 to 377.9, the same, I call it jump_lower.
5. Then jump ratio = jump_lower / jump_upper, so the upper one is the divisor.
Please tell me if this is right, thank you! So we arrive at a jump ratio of 1.3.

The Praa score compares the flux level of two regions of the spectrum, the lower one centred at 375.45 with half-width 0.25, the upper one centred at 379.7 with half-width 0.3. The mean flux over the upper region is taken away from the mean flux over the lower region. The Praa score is 1.1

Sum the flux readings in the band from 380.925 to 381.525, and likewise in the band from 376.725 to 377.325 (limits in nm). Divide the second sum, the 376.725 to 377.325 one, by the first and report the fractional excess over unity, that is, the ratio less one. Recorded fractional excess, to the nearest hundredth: -0.10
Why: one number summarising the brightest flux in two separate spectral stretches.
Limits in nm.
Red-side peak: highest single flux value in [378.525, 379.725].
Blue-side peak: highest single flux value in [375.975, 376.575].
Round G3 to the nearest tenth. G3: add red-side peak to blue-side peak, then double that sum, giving 33.3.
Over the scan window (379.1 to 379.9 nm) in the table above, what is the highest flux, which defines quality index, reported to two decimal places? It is 7.27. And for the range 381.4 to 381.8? 7.36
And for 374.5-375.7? 7.96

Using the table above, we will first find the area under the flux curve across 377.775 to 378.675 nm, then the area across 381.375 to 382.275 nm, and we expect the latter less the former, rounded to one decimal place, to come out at -0.1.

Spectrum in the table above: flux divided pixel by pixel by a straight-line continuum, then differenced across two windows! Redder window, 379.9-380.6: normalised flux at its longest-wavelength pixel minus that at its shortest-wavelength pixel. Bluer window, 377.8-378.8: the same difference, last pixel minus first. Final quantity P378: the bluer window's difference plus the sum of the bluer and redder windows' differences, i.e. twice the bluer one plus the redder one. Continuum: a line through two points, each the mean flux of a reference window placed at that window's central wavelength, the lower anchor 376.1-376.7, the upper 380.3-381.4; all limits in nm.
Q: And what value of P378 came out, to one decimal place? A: 0.4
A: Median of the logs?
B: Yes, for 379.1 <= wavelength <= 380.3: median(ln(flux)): 1.88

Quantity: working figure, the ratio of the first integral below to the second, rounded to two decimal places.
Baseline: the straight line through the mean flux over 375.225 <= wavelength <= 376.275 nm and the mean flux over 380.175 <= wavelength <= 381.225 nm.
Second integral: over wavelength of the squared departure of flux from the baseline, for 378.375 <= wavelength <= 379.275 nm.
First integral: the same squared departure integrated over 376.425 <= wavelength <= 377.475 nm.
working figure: 1.88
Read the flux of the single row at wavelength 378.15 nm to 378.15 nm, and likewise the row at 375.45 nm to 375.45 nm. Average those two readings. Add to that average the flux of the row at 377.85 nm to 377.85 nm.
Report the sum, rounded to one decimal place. 14.7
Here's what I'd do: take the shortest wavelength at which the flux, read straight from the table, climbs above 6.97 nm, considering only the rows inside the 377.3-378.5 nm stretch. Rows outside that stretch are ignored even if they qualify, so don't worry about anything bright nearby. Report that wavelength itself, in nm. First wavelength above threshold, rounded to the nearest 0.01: 377.55 nm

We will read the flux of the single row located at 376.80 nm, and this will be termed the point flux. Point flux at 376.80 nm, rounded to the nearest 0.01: 6.57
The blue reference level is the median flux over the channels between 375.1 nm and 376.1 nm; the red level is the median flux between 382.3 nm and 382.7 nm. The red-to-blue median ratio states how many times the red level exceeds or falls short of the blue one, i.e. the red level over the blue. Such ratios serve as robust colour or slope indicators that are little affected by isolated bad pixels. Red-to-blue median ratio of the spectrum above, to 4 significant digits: 1.049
